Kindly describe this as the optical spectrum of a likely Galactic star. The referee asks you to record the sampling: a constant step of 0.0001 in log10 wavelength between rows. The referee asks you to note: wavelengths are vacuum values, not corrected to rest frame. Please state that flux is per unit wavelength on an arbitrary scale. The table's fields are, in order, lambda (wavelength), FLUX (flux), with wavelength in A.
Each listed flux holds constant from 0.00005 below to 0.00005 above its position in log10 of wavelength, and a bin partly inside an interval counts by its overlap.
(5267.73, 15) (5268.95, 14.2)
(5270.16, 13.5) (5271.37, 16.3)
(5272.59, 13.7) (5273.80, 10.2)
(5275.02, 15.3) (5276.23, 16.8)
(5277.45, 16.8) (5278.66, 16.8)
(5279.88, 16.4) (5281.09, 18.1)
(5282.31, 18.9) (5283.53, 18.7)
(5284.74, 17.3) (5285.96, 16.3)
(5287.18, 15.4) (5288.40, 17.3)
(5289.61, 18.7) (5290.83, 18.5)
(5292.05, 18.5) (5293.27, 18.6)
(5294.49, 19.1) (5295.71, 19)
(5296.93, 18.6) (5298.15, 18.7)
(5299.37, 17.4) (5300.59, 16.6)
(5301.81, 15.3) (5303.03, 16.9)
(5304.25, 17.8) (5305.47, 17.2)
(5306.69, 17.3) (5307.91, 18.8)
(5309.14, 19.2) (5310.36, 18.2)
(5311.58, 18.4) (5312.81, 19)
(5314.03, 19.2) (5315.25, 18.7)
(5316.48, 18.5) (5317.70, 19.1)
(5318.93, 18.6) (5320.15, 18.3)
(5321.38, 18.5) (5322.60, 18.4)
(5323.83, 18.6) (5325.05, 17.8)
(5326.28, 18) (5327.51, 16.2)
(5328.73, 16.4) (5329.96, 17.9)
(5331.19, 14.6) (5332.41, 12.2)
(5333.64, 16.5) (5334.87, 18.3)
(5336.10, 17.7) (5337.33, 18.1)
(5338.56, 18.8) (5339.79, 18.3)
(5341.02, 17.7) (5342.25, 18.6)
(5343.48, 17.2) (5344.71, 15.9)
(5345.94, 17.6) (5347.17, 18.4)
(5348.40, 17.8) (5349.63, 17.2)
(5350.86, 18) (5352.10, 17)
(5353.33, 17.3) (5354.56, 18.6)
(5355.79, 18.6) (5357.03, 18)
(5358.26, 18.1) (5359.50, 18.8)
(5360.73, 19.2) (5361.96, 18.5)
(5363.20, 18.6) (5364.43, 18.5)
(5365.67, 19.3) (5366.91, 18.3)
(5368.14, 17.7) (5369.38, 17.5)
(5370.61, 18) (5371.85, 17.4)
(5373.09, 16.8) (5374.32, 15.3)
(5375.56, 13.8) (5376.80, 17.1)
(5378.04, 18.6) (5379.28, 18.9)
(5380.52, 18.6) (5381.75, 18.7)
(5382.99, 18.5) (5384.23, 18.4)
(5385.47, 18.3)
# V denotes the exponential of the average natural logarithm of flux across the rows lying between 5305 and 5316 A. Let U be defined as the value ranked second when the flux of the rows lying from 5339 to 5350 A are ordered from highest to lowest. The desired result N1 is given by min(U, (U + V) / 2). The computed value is 18.4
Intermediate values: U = 18.4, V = 18.43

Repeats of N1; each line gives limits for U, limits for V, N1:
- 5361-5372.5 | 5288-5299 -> 18.6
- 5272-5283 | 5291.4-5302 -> 18.0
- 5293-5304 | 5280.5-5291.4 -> 18.3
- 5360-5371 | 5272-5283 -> 17.4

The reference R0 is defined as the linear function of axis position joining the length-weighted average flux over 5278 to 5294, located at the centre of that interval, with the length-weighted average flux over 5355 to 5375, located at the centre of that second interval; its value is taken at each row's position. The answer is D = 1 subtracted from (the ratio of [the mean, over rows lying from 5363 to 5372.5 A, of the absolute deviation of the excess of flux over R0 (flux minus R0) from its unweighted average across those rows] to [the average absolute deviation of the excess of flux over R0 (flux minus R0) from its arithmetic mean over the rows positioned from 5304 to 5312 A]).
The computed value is -0.1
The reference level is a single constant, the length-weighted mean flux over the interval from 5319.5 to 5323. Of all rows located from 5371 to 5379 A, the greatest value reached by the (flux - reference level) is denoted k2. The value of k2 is 0.17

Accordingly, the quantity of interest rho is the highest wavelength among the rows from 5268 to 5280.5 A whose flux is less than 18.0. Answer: 5279.88 A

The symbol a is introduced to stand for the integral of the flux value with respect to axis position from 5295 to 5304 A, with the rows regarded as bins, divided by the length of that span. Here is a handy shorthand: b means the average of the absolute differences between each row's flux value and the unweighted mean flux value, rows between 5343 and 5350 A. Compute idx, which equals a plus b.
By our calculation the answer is 18.1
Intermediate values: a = 17.5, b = 0.6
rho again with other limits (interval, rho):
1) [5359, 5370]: 5369.38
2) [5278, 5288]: 5287.18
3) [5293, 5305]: 5304.25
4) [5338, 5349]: 5348.40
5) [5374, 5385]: 5376.80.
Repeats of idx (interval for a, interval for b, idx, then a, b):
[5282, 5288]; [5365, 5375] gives 18.0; 17.2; 0.8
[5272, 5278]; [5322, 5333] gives 16.2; 14.5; 1.6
